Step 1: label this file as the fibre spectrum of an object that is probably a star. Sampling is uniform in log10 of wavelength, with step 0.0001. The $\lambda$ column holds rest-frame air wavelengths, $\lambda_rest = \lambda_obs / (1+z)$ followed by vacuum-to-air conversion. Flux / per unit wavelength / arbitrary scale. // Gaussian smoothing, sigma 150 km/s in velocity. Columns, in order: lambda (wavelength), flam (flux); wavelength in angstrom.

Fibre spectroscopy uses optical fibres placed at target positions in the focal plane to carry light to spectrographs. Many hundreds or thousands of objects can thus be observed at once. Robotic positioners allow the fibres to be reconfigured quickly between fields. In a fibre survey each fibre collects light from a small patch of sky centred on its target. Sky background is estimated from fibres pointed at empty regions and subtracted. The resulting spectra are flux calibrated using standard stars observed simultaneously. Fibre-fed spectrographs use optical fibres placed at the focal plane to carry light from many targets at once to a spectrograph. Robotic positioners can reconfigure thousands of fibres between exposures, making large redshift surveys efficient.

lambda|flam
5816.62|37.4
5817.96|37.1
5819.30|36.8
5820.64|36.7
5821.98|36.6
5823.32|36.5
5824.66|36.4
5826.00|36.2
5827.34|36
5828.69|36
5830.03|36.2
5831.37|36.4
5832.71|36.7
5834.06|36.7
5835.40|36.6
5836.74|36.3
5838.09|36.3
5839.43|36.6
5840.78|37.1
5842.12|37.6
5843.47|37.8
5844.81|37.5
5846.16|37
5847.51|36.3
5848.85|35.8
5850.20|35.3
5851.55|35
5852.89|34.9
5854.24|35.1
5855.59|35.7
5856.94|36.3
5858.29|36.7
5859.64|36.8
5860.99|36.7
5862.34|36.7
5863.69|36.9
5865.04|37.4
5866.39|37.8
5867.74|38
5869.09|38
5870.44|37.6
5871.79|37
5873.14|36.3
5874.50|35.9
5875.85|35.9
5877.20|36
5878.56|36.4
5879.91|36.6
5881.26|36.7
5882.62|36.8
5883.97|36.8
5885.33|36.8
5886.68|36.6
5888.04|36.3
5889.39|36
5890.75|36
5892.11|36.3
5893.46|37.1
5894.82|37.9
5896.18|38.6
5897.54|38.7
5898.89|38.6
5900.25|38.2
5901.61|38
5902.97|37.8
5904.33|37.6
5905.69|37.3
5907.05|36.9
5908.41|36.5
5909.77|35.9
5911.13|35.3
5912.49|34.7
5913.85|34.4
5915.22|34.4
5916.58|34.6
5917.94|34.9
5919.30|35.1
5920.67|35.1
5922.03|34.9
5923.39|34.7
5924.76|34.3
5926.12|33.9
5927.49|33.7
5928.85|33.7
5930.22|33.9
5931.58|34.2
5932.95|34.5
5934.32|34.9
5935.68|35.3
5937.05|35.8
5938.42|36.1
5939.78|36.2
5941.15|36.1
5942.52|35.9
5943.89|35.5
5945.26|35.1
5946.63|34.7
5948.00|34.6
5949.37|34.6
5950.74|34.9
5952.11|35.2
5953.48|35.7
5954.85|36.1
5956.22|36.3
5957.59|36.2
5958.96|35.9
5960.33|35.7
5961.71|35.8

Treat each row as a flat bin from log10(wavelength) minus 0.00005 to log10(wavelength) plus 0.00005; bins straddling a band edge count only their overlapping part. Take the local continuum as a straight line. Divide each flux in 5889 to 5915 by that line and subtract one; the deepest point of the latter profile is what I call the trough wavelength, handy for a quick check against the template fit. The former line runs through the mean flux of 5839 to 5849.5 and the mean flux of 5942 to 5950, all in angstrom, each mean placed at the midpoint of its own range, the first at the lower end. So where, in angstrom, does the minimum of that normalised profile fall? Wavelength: 5913.85 angstrom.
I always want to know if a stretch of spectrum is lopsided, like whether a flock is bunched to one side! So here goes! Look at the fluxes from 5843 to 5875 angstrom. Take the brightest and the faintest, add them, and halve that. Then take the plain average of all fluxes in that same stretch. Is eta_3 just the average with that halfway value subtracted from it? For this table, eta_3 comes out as 0.15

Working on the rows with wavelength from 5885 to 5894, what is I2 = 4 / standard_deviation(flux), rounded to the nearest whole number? 10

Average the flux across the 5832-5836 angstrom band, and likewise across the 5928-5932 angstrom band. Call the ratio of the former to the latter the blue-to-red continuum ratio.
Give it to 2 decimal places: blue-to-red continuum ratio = 1.08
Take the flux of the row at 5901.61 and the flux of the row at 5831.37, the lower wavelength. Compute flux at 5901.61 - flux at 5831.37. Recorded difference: 2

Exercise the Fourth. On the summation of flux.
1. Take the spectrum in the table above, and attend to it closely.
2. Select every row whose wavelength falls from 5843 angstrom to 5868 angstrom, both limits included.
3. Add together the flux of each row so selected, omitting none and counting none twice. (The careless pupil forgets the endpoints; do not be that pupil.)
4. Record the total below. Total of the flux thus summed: 694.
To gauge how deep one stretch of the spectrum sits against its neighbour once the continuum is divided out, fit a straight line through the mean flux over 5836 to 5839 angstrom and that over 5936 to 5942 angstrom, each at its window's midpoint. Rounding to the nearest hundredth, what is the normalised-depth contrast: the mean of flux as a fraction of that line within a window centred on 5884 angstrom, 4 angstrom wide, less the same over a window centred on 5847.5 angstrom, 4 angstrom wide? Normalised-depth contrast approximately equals 0.01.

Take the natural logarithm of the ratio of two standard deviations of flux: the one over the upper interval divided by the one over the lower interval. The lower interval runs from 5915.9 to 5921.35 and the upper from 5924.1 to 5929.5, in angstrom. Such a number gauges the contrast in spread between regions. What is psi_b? 0.2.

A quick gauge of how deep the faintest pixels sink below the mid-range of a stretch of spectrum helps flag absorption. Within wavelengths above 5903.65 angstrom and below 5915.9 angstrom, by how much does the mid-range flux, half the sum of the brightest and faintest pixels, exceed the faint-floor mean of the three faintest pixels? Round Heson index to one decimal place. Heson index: 1.5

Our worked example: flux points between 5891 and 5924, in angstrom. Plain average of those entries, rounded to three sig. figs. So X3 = 36.4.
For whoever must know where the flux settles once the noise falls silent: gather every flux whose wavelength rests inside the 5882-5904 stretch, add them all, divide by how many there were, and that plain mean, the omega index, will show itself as 37.3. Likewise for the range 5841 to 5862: 36.3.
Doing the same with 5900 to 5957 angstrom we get 35.4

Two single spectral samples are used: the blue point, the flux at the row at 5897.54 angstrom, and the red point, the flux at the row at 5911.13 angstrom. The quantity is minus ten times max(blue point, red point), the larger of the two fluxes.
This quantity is -387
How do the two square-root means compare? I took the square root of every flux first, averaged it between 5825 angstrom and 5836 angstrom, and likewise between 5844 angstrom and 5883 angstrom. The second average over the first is 1.00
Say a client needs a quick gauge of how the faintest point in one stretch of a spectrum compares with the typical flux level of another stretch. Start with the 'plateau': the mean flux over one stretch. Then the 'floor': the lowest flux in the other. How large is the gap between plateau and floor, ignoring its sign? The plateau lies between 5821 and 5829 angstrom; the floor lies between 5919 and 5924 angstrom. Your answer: 1.6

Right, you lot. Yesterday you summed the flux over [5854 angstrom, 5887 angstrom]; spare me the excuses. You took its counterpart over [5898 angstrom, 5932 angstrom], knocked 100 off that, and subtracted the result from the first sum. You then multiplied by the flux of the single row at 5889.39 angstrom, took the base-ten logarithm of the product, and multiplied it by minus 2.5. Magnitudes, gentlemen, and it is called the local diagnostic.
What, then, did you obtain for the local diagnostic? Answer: -9.17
